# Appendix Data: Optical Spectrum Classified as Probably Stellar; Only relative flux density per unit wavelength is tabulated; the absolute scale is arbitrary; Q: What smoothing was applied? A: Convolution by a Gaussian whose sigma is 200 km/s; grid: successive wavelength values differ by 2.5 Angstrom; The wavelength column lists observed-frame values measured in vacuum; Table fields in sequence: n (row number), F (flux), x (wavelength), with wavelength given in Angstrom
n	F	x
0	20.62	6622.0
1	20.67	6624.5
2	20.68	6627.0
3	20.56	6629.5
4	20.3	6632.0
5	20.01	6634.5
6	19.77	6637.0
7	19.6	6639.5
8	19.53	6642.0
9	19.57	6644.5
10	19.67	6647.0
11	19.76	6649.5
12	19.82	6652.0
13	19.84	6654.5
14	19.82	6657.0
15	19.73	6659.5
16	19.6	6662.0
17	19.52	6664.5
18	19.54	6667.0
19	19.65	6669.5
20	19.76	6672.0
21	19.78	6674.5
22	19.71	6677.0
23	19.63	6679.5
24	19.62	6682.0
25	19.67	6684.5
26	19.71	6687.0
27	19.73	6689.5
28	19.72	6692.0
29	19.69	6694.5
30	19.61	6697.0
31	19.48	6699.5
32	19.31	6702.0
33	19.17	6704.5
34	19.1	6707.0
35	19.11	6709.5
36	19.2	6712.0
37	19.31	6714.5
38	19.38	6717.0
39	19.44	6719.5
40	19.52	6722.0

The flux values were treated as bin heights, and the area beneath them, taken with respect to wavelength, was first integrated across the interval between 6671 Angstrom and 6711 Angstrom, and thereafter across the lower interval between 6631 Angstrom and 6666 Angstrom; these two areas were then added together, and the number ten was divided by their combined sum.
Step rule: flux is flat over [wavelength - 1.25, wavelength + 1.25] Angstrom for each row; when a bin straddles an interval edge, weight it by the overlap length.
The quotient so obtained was 0.0068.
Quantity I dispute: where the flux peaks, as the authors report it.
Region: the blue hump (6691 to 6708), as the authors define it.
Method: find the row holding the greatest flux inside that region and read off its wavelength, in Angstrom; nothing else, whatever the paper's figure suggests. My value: 6692.0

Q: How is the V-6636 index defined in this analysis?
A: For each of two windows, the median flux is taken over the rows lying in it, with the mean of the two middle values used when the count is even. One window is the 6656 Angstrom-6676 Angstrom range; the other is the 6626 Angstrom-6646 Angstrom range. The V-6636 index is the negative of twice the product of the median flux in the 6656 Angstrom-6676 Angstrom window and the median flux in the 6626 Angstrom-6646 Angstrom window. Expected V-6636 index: -783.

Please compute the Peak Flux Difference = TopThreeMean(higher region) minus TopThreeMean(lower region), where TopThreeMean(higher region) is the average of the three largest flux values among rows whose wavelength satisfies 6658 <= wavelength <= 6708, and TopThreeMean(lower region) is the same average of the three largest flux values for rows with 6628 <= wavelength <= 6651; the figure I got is -0.5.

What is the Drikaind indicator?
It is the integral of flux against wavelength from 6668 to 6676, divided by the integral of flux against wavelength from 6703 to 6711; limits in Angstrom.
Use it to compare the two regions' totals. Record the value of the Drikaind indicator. 1.03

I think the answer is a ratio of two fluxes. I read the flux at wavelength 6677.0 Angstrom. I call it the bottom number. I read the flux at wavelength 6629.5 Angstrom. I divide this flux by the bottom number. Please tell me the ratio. 1.04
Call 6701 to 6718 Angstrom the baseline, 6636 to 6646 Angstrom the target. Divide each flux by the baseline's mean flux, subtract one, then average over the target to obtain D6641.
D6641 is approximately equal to 0.020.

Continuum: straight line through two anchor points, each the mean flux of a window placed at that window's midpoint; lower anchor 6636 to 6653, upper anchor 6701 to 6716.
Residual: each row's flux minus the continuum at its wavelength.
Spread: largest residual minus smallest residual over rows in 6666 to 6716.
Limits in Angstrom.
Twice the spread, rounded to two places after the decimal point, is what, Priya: 1.02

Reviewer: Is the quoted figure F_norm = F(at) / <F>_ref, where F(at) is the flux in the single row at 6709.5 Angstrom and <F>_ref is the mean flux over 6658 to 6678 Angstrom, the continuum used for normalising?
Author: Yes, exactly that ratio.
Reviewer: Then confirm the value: 0.97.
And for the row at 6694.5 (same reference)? 1.00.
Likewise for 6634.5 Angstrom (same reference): 1.02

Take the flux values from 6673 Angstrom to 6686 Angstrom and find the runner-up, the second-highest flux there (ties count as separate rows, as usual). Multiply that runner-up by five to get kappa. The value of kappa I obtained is 99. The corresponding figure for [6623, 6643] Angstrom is 103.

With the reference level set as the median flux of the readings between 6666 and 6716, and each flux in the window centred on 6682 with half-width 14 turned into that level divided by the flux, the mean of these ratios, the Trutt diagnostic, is 0.996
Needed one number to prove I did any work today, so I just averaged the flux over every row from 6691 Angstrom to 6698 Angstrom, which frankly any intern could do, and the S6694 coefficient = 19.7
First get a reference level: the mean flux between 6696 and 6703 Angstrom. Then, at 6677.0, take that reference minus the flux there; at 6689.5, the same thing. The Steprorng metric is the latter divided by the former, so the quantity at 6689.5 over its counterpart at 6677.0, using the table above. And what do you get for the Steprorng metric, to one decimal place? 1.1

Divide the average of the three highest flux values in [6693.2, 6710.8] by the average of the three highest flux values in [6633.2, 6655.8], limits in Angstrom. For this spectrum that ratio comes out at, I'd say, 0.985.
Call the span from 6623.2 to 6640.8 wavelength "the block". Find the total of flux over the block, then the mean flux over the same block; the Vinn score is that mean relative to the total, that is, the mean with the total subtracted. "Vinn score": -121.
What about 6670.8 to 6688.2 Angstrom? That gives -118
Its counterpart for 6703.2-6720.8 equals -115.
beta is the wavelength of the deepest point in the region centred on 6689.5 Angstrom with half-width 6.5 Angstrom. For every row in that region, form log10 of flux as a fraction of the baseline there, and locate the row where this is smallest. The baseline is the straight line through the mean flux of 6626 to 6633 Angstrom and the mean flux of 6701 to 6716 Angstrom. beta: 6684.5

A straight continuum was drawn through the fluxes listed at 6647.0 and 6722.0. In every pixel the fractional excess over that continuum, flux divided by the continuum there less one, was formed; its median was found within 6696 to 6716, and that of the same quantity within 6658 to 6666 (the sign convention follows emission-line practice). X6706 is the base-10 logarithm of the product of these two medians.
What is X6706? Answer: -4.5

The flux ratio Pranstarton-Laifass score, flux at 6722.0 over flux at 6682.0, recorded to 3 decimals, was 0.995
